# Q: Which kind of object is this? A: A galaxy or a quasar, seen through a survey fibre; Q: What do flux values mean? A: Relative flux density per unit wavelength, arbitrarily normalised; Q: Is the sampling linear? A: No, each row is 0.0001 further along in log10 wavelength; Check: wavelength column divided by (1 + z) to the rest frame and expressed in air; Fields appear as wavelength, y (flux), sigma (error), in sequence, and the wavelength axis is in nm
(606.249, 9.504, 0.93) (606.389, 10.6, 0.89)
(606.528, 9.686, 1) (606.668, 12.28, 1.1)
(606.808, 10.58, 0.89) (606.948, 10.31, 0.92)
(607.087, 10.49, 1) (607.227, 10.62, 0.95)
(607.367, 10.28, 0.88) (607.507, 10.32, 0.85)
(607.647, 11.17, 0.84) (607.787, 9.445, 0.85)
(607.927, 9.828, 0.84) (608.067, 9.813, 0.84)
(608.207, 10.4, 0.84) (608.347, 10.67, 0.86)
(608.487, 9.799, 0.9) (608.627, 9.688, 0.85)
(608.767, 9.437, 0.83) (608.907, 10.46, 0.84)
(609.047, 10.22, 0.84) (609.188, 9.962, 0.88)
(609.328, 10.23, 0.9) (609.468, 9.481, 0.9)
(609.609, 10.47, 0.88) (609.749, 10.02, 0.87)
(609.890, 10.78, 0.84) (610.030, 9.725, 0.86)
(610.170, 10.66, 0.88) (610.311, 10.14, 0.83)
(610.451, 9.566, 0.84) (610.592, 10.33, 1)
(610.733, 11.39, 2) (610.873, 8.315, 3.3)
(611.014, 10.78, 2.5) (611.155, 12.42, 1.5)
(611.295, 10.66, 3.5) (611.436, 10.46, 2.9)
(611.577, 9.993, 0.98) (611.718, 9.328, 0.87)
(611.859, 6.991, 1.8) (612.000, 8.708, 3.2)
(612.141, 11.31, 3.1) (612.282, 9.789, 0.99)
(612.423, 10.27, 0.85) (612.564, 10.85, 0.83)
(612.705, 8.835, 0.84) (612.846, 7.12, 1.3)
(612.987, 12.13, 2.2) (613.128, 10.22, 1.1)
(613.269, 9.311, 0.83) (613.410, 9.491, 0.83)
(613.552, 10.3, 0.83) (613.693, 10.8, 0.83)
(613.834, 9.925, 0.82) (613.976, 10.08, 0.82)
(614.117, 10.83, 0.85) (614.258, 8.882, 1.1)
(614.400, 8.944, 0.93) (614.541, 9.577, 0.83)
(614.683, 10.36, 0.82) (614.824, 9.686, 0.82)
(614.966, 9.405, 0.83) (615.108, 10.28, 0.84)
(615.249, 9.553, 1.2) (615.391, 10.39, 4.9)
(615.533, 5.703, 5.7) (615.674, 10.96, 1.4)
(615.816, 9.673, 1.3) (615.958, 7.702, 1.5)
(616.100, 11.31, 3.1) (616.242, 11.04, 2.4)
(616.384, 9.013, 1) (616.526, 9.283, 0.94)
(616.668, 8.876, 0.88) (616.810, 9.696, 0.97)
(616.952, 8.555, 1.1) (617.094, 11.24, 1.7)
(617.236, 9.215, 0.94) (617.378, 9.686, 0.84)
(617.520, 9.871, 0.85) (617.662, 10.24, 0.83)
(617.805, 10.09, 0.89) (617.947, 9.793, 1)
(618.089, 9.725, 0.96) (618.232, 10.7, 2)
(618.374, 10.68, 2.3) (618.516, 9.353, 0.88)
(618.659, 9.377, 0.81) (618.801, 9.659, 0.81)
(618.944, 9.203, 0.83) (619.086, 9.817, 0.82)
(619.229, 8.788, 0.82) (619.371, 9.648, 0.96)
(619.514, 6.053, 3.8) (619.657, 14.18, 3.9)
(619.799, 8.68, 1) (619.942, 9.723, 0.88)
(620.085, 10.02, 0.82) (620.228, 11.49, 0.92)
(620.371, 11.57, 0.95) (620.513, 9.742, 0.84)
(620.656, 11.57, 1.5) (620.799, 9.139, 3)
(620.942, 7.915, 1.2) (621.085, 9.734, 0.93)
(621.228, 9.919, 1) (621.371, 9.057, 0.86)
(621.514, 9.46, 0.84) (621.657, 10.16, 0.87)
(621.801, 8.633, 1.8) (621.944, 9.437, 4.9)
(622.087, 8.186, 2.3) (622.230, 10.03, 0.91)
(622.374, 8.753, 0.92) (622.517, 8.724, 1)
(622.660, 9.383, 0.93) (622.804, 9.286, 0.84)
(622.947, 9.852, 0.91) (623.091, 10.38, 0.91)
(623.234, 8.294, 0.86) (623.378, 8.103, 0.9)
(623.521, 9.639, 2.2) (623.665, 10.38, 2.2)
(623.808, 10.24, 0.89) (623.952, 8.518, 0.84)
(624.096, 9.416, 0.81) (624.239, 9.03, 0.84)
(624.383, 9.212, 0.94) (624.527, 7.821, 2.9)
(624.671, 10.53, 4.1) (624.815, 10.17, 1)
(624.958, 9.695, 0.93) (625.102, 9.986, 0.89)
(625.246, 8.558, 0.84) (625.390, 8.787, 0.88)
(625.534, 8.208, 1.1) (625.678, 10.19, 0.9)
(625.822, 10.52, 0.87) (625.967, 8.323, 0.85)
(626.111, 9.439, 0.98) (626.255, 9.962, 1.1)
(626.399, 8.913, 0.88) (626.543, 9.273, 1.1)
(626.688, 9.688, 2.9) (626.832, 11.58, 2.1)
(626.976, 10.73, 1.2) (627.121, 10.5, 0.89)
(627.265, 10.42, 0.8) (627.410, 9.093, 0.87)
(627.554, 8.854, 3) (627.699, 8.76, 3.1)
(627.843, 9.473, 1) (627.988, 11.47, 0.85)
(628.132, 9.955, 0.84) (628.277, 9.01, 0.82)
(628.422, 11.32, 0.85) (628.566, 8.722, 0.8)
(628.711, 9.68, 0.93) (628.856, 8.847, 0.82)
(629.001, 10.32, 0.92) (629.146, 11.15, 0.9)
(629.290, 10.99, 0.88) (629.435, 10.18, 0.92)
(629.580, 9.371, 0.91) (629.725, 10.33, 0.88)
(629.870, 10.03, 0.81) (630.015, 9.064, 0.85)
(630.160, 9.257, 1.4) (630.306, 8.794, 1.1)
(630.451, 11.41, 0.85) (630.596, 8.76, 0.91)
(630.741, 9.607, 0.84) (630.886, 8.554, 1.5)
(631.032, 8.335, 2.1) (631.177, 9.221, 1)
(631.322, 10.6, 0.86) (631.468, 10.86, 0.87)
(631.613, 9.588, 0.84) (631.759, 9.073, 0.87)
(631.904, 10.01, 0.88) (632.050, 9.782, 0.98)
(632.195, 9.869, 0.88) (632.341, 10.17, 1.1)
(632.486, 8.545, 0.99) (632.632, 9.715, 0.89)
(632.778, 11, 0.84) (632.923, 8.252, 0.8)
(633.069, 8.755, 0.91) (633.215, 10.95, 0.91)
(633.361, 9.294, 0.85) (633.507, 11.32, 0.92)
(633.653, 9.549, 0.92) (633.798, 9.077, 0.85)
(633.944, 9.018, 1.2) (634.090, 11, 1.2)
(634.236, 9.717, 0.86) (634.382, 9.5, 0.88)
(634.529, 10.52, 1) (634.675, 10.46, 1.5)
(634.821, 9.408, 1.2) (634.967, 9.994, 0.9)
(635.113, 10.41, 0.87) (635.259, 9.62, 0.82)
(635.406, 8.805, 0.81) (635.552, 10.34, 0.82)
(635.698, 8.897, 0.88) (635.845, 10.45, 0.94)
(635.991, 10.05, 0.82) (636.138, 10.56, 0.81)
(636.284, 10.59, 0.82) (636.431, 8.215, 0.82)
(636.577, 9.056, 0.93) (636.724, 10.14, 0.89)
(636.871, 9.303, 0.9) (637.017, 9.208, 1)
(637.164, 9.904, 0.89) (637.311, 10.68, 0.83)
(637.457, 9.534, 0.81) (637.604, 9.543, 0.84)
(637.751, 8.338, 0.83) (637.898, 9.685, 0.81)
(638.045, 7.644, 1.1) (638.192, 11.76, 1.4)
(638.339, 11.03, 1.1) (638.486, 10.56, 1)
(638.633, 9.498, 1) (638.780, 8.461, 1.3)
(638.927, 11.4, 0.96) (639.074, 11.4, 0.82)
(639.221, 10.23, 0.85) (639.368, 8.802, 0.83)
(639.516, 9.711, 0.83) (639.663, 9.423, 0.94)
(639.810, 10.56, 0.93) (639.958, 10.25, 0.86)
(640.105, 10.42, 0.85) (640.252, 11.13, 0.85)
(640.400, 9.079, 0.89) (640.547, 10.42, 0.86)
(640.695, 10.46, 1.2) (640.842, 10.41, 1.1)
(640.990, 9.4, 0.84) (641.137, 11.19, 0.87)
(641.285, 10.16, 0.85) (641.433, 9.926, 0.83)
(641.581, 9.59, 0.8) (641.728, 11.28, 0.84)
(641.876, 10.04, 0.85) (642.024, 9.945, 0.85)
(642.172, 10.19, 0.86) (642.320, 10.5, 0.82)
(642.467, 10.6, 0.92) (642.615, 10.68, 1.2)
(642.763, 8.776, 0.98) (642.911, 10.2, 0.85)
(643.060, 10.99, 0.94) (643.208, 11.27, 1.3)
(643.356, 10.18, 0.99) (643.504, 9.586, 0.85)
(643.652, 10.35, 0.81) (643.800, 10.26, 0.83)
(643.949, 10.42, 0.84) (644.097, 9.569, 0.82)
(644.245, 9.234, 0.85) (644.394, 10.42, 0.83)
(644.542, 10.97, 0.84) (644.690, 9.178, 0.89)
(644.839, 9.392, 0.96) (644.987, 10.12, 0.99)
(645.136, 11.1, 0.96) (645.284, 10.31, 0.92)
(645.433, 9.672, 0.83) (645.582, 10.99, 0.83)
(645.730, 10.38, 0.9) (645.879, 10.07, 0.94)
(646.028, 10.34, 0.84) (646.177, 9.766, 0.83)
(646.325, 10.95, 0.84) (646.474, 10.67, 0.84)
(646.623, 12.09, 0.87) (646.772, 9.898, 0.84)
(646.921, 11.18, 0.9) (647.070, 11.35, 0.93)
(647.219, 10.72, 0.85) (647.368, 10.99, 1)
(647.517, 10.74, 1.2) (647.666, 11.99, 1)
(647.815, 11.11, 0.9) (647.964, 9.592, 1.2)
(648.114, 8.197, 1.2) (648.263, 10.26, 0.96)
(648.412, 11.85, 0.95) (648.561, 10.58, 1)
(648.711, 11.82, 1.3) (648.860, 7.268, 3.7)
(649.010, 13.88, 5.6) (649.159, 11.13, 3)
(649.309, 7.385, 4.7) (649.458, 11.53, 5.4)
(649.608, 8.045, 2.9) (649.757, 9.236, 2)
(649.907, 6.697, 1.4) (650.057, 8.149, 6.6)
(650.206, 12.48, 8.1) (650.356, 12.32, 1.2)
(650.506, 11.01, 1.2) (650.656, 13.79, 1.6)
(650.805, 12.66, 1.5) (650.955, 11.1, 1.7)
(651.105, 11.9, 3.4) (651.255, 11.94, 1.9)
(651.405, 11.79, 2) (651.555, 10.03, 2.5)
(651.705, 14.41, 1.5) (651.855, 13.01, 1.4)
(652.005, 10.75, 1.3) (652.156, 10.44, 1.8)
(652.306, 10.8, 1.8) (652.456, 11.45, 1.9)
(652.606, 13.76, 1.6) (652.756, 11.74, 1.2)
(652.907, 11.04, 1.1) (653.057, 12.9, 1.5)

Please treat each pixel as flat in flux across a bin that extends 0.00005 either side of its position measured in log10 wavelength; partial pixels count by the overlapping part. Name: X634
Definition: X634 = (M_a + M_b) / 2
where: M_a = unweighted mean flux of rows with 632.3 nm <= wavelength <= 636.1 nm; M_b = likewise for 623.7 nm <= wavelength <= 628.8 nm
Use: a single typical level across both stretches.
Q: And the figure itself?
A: 9.7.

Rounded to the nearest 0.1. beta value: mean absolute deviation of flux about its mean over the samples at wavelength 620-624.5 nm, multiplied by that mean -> 7.0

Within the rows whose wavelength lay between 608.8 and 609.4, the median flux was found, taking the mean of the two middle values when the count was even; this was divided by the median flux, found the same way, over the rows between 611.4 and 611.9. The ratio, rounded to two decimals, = 1.06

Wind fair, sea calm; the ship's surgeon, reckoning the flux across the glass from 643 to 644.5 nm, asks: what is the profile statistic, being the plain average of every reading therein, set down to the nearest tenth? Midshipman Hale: 10.2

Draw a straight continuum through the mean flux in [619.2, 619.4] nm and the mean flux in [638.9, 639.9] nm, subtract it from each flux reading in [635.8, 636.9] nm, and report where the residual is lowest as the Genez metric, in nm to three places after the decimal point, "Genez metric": 636.431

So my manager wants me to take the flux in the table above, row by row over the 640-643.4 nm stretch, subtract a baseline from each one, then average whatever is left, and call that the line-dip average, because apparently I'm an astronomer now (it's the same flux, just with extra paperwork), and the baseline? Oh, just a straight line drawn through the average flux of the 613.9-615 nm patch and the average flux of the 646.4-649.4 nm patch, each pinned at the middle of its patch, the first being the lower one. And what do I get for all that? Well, -0.17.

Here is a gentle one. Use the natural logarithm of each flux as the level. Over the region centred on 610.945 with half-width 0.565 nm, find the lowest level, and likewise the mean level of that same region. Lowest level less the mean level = -0.23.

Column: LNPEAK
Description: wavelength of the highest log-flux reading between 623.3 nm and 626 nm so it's 624.671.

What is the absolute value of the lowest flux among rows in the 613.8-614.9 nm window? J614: 9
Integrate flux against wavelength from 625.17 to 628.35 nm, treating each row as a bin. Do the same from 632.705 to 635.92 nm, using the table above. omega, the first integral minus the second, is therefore -1.0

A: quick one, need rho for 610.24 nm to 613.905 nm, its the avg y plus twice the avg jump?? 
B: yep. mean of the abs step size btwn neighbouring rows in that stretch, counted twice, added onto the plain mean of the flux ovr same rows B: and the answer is 12.8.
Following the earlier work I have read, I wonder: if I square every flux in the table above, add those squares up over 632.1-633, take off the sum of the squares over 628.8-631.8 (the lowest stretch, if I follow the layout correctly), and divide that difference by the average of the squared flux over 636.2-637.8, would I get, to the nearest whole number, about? -16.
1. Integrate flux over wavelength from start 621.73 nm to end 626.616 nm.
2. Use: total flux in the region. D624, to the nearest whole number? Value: 45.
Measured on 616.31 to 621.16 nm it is 47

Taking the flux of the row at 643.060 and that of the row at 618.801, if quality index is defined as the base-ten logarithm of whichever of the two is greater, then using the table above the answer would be 1.04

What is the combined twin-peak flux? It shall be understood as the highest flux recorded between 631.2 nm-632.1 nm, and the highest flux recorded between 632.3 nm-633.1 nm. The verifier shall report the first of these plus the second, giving 21.9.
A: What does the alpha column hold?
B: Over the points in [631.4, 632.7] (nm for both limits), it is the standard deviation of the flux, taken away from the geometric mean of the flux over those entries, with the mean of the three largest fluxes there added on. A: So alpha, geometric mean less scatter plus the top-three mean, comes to 19.4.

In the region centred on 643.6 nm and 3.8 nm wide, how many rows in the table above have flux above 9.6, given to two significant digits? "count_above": 20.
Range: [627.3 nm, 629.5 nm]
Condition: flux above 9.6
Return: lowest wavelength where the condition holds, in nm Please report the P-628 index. 627.988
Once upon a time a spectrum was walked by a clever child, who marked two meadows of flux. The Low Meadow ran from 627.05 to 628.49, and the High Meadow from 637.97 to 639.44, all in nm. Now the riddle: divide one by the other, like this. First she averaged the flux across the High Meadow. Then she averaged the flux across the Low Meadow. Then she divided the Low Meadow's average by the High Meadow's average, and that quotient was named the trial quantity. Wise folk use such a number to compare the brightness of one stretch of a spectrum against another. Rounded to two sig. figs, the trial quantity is 0.98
